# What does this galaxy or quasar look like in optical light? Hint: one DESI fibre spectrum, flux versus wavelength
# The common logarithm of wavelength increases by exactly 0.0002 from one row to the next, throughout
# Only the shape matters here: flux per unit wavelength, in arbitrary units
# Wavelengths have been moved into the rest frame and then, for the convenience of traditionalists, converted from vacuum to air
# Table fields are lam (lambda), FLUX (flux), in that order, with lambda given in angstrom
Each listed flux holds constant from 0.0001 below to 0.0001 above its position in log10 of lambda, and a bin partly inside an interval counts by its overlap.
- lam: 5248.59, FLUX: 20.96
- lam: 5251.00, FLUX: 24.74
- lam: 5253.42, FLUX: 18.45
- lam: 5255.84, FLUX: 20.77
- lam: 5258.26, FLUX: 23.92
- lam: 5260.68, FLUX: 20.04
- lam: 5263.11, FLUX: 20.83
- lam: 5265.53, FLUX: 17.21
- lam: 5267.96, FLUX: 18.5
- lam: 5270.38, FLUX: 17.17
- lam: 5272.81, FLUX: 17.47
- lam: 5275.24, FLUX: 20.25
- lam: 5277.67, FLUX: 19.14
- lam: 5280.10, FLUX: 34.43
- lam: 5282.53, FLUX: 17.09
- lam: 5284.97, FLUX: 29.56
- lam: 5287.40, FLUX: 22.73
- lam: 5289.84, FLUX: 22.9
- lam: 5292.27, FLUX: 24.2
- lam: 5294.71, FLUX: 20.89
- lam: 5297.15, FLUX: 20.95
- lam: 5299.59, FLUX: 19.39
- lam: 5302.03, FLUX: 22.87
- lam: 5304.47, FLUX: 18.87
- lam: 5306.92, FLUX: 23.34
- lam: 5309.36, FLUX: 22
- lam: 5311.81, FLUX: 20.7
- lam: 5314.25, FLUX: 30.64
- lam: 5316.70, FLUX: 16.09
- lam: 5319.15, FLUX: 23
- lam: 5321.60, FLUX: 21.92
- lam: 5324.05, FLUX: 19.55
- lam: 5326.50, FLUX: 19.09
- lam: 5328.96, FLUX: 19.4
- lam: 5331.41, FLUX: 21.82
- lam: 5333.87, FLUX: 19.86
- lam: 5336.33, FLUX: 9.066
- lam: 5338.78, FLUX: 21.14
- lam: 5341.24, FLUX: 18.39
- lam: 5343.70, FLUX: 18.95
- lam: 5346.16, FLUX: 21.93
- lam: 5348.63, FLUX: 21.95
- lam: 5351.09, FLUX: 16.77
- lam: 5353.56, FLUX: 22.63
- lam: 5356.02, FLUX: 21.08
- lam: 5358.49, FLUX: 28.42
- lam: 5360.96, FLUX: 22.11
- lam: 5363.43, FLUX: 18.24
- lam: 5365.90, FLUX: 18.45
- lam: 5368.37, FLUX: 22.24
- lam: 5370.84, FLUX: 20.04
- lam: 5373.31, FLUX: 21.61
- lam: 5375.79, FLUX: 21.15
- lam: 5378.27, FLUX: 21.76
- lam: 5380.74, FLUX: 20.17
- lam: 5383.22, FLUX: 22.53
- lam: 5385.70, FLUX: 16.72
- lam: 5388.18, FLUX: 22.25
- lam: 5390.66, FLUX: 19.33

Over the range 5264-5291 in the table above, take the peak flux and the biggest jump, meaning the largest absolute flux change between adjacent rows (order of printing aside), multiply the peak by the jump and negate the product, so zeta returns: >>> -597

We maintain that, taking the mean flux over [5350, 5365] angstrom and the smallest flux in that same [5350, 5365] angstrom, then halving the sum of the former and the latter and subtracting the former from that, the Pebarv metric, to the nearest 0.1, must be -2.4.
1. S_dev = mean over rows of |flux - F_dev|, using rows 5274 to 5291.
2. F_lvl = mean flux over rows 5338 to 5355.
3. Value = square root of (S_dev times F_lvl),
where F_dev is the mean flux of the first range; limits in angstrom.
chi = 10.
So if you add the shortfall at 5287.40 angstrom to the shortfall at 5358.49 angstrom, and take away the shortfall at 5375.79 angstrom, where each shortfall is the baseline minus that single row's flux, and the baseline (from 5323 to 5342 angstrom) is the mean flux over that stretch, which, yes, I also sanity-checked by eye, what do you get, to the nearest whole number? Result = -11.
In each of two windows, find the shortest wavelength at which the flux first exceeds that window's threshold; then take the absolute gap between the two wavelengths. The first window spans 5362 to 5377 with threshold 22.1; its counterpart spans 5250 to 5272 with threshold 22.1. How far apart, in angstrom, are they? 117.4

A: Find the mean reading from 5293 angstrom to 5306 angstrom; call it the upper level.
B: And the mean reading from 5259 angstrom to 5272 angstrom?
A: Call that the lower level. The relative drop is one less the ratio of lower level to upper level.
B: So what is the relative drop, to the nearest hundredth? 0.09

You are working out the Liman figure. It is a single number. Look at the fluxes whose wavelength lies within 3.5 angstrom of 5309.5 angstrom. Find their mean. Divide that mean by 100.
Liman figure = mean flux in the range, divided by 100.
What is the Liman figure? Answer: 0.220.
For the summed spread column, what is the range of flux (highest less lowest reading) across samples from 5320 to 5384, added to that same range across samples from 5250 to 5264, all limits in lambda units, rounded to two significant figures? 26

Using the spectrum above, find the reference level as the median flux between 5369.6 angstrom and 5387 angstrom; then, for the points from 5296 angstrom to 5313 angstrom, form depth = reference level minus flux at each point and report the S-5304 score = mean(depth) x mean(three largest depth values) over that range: 0.0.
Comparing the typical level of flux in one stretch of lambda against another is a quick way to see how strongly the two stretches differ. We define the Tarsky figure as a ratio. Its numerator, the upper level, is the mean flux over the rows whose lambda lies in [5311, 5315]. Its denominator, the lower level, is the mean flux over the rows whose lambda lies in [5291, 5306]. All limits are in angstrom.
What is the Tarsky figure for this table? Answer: 1.21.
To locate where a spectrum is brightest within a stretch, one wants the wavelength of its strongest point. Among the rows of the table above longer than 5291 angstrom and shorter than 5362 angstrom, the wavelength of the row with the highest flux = 5314.25 angstrom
